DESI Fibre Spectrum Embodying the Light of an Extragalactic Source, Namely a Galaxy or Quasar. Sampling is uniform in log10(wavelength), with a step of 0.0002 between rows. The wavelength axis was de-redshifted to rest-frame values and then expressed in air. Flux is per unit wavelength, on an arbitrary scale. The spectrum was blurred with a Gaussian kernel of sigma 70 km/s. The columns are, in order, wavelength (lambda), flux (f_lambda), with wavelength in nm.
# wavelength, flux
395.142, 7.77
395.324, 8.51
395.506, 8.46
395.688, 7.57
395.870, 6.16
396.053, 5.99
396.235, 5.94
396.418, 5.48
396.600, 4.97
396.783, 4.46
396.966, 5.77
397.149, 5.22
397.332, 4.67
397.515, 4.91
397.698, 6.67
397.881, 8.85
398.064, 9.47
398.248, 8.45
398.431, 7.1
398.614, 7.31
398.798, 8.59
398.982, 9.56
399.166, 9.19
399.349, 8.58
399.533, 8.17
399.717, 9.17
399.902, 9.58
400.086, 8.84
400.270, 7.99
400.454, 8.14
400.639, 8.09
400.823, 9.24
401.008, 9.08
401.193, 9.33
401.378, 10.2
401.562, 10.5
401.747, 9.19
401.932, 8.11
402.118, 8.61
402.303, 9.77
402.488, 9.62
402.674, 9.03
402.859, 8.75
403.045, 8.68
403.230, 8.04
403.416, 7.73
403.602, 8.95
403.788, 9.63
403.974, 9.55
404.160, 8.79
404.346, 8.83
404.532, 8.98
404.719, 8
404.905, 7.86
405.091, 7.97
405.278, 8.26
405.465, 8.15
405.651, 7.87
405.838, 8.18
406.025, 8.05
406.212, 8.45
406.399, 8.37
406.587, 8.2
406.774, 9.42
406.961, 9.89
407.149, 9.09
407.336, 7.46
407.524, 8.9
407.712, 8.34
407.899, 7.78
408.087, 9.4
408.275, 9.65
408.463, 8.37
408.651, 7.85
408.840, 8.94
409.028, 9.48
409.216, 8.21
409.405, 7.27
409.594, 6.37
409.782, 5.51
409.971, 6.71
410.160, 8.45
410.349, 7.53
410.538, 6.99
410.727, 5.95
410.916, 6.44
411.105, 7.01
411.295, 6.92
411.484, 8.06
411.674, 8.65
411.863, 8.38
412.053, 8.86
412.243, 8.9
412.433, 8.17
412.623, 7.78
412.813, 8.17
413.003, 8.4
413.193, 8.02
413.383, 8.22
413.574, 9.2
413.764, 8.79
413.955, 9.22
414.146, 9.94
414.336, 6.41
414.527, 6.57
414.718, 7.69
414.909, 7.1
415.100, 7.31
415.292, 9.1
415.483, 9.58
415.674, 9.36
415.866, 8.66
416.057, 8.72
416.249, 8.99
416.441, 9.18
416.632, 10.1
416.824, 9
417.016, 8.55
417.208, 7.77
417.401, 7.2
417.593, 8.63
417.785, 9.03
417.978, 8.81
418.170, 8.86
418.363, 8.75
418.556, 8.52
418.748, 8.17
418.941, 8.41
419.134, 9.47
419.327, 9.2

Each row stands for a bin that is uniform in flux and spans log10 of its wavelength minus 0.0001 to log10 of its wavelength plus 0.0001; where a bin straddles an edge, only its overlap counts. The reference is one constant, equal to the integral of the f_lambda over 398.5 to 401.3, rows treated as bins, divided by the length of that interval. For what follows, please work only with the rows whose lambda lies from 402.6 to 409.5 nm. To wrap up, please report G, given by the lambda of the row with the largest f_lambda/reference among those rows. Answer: 406.961 nm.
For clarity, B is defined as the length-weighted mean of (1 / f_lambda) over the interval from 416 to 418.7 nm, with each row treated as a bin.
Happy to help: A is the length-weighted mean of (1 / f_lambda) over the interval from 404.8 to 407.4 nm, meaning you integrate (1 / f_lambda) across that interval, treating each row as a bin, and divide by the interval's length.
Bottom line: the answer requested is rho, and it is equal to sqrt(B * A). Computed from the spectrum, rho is 0.118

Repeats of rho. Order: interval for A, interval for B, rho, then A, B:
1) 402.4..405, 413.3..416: 0.118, 0.115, 0.122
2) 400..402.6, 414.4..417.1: 0.115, 0.111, 0.119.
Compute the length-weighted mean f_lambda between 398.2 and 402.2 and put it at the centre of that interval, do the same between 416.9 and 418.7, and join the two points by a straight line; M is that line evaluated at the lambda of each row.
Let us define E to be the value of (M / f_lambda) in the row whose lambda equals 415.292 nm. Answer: 0.93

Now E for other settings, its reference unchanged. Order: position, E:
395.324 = 1.04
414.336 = 1.33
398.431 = 1.24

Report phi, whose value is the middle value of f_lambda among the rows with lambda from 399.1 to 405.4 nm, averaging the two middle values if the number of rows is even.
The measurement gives 8.8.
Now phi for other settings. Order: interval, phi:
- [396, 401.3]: 8.1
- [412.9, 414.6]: 8.4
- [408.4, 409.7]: 8.2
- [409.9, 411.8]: 7.0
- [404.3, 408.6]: 8.3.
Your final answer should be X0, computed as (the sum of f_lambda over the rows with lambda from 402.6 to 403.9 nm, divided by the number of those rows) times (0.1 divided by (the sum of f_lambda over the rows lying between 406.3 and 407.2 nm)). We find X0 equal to 0.019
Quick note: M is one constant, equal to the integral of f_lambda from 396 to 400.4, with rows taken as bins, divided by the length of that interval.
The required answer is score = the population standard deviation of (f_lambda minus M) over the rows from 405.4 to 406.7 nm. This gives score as 0.18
